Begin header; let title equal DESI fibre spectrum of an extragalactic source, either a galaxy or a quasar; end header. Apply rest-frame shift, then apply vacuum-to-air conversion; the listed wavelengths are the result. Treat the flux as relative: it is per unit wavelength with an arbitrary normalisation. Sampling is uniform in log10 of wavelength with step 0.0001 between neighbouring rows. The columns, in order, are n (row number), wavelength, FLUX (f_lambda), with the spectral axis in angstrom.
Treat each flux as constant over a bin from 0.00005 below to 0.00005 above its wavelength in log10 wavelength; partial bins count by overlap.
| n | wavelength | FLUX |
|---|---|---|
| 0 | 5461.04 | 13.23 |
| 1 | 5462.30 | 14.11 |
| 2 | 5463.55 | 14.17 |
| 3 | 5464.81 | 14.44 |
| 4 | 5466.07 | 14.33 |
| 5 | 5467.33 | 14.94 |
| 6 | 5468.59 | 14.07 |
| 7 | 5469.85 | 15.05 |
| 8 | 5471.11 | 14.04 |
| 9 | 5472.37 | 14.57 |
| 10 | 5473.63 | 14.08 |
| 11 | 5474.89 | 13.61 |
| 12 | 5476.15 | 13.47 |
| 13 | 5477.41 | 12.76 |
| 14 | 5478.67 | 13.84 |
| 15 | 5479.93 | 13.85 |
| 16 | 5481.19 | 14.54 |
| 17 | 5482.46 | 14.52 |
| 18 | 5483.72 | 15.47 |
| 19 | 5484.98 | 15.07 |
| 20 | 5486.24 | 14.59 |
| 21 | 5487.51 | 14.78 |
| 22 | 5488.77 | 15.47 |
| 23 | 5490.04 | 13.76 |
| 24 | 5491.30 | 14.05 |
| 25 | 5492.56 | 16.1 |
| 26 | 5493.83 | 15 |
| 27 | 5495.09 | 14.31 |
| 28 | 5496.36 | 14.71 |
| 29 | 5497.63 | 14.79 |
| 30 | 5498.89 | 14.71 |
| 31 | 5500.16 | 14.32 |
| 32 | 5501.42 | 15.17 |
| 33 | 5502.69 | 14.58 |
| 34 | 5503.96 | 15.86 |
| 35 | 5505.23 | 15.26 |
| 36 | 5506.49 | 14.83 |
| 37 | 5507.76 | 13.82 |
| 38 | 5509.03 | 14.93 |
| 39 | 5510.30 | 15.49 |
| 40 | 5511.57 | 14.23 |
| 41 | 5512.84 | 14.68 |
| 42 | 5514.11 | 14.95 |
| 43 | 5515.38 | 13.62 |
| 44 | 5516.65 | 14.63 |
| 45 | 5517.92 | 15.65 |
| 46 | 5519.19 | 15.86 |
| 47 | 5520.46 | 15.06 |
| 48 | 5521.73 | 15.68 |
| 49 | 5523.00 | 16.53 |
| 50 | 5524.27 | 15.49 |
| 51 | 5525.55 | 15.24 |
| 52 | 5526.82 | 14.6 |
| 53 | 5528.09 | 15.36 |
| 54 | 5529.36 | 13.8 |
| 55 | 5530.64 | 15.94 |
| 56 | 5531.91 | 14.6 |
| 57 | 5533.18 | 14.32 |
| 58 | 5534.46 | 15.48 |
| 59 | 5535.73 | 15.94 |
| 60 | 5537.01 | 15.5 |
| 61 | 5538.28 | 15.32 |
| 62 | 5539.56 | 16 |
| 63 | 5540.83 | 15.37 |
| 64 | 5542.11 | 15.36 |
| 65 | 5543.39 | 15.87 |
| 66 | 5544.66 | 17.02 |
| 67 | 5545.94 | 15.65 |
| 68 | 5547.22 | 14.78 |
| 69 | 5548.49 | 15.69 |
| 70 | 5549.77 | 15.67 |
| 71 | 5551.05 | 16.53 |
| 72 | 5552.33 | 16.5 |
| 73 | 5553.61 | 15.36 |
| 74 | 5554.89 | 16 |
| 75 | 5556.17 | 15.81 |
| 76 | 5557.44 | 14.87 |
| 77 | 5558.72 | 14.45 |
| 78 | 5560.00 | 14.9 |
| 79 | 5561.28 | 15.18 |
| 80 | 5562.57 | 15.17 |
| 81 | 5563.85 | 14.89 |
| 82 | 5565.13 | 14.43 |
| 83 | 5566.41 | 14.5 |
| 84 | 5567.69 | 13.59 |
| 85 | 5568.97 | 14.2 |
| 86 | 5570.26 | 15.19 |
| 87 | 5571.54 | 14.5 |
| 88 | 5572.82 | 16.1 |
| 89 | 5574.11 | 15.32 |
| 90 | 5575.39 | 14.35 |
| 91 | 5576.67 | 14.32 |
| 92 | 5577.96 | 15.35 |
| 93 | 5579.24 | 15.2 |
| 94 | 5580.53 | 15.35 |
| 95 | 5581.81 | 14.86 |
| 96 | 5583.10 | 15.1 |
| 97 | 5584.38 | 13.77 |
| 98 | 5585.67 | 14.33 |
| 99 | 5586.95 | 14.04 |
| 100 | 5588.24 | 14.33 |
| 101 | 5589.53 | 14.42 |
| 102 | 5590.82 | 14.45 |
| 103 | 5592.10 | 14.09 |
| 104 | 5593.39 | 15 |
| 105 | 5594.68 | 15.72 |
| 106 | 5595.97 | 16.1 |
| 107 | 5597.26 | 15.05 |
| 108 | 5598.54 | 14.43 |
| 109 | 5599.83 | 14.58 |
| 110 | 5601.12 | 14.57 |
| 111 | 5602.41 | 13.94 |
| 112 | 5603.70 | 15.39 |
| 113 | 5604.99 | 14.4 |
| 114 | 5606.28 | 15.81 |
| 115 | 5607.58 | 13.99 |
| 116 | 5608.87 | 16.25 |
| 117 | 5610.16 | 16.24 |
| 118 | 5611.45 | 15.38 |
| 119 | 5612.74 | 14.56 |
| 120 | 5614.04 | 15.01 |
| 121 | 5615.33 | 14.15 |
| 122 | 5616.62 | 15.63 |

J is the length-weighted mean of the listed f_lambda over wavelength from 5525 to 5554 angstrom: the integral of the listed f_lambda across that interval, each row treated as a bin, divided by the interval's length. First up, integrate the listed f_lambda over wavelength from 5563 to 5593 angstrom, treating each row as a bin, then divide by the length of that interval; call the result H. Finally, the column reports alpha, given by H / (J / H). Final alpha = 13.9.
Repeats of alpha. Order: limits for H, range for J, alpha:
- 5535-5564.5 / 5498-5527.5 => 16.1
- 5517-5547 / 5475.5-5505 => 16.3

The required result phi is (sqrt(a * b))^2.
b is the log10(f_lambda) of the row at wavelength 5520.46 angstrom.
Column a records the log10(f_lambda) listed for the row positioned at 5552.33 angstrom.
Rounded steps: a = 1.22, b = 1.18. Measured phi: 1.43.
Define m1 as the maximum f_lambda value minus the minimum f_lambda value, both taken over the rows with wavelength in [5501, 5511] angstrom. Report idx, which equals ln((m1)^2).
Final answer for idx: 1.4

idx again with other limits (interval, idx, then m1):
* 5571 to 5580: 1.2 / 1.78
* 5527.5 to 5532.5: 1.5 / 2.14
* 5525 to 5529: -0.5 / 0.76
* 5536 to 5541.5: -0.8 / 0.68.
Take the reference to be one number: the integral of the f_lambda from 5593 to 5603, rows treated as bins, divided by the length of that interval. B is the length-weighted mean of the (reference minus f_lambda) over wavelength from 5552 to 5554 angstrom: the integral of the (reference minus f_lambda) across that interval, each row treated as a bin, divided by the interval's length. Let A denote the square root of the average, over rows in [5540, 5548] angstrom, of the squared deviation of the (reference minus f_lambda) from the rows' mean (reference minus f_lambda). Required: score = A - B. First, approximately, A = 0.69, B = -1.0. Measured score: 1.7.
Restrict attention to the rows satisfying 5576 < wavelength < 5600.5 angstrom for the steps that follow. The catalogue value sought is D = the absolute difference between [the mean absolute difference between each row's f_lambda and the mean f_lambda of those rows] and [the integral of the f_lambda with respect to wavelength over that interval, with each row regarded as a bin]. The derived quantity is 361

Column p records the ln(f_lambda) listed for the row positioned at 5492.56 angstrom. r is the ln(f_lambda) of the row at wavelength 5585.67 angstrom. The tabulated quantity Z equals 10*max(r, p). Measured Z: 27.8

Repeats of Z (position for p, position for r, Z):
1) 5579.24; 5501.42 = 27.2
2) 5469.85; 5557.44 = 27.1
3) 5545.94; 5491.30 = 27.5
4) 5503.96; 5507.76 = 27.6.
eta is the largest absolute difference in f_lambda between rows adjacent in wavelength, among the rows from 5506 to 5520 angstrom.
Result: 1.3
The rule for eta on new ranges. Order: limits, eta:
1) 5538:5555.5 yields 1.4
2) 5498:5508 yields 1.3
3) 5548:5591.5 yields 1.6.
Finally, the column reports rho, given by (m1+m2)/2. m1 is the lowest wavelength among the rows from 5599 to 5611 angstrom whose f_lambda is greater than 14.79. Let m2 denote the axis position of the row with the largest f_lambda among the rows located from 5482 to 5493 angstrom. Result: 5548.1 angstrom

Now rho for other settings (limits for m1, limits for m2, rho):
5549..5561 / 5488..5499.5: 5521.2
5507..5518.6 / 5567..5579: 5540.9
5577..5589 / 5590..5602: 5587.0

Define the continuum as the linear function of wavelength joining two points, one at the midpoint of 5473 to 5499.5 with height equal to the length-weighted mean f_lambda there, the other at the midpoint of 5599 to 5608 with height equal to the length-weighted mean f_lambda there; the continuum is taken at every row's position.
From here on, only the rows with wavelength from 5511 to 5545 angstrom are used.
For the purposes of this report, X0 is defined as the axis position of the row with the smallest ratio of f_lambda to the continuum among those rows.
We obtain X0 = 5515.38 angstrom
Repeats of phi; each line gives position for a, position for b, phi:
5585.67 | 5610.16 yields 1.40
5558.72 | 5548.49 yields 1.39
